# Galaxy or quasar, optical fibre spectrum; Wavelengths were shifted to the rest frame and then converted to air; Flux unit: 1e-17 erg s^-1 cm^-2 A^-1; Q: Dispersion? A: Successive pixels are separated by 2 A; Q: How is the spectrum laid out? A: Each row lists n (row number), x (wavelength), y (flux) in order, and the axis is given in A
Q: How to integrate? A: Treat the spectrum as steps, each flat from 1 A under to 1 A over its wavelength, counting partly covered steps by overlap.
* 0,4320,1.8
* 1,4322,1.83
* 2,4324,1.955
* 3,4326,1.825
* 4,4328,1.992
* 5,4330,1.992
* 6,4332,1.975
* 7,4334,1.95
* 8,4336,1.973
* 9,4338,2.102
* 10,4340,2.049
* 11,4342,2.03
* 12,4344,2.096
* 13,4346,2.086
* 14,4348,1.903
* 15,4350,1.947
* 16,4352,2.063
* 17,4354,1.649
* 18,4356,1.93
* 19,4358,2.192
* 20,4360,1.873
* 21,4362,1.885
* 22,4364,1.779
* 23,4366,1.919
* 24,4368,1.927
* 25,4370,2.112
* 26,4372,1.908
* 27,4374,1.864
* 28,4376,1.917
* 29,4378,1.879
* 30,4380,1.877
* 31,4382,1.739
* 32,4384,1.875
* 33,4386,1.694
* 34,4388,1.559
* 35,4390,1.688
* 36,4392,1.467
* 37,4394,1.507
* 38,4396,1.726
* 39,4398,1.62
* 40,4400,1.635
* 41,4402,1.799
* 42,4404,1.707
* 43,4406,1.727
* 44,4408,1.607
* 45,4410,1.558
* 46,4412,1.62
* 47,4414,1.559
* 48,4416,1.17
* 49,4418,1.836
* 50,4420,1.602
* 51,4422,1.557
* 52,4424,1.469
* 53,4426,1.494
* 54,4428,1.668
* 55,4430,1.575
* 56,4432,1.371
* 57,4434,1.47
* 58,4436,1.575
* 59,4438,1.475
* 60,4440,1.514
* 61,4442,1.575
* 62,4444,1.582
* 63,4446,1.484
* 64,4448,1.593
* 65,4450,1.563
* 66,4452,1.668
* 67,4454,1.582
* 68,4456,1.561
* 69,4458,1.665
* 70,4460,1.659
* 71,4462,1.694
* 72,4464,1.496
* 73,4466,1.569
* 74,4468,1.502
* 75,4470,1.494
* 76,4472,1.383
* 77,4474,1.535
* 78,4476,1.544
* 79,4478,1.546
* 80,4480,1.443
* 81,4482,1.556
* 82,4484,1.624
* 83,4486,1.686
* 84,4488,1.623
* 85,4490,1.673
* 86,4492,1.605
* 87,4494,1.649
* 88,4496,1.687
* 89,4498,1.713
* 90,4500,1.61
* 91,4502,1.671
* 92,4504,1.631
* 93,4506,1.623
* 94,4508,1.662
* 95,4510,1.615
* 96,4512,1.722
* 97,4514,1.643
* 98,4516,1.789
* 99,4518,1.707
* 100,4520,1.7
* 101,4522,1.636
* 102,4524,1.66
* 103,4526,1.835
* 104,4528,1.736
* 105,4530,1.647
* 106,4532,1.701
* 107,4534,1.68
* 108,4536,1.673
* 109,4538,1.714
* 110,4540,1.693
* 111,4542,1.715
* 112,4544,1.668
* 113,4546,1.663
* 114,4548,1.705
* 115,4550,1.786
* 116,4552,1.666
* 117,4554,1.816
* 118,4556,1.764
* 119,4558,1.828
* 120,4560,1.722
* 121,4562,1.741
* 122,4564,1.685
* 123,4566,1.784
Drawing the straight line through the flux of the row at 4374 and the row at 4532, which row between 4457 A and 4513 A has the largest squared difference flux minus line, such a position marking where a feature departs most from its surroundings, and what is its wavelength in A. 4472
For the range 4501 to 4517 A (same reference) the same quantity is 4510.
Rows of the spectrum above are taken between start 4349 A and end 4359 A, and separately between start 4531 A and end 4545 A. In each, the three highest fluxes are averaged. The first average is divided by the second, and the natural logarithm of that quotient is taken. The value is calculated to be 0.19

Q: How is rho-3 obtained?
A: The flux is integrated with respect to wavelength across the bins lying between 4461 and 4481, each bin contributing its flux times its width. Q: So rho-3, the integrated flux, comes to 30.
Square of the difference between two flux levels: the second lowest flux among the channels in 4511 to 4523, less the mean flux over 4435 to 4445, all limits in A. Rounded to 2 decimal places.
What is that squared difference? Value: 0.01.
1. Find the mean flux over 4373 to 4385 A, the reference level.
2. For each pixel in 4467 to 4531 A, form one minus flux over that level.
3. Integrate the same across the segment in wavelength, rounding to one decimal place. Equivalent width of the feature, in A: 7.9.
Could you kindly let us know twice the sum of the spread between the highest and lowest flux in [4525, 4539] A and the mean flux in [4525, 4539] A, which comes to 3.80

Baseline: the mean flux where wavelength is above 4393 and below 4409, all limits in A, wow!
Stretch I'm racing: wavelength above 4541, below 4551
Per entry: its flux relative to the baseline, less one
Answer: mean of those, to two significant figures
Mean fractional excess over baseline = 0.025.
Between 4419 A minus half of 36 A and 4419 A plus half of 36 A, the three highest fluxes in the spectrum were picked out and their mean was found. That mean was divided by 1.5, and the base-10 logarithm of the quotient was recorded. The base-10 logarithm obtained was 0.076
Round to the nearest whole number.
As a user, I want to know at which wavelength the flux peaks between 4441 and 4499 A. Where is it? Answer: 4498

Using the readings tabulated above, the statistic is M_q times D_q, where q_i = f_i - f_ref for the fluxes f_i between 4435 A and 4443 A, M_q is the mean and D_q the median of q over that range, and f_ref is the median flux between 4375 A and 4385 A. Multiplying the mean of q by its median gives 0.11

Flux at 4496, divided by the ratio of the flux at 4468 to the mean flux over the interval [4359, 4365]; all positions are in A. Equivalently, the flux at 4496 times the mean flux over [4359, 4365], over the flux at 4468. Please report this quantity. 2.07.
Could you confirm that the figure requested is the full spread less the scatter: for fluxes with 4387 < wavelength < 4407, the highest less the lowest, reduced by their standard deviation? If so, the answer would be 0.23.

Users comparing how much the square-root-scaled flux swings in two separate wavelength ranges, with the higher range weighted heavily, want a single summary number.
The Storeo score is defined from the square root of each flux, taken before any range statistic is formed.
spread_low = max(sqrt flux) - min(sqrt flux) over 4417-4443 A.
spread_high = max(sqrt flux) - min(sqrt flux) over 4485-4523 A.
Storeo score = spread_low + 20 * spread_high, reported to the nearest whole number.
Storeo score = 2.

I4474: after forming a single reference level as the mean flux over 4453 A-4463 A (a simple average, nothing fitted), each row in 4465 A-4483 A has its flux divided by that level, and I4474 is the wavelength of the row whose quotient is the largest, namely 4466 A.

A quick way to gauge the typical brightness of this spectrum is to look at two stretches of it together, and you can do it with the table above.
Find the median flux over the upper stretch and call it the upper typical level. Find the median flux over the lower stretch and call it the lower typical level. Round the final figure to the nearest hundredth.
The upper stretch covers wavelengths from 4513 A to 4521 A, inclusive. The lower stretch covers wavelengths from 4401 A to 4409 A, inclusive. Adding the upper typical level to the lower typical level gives 3.42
